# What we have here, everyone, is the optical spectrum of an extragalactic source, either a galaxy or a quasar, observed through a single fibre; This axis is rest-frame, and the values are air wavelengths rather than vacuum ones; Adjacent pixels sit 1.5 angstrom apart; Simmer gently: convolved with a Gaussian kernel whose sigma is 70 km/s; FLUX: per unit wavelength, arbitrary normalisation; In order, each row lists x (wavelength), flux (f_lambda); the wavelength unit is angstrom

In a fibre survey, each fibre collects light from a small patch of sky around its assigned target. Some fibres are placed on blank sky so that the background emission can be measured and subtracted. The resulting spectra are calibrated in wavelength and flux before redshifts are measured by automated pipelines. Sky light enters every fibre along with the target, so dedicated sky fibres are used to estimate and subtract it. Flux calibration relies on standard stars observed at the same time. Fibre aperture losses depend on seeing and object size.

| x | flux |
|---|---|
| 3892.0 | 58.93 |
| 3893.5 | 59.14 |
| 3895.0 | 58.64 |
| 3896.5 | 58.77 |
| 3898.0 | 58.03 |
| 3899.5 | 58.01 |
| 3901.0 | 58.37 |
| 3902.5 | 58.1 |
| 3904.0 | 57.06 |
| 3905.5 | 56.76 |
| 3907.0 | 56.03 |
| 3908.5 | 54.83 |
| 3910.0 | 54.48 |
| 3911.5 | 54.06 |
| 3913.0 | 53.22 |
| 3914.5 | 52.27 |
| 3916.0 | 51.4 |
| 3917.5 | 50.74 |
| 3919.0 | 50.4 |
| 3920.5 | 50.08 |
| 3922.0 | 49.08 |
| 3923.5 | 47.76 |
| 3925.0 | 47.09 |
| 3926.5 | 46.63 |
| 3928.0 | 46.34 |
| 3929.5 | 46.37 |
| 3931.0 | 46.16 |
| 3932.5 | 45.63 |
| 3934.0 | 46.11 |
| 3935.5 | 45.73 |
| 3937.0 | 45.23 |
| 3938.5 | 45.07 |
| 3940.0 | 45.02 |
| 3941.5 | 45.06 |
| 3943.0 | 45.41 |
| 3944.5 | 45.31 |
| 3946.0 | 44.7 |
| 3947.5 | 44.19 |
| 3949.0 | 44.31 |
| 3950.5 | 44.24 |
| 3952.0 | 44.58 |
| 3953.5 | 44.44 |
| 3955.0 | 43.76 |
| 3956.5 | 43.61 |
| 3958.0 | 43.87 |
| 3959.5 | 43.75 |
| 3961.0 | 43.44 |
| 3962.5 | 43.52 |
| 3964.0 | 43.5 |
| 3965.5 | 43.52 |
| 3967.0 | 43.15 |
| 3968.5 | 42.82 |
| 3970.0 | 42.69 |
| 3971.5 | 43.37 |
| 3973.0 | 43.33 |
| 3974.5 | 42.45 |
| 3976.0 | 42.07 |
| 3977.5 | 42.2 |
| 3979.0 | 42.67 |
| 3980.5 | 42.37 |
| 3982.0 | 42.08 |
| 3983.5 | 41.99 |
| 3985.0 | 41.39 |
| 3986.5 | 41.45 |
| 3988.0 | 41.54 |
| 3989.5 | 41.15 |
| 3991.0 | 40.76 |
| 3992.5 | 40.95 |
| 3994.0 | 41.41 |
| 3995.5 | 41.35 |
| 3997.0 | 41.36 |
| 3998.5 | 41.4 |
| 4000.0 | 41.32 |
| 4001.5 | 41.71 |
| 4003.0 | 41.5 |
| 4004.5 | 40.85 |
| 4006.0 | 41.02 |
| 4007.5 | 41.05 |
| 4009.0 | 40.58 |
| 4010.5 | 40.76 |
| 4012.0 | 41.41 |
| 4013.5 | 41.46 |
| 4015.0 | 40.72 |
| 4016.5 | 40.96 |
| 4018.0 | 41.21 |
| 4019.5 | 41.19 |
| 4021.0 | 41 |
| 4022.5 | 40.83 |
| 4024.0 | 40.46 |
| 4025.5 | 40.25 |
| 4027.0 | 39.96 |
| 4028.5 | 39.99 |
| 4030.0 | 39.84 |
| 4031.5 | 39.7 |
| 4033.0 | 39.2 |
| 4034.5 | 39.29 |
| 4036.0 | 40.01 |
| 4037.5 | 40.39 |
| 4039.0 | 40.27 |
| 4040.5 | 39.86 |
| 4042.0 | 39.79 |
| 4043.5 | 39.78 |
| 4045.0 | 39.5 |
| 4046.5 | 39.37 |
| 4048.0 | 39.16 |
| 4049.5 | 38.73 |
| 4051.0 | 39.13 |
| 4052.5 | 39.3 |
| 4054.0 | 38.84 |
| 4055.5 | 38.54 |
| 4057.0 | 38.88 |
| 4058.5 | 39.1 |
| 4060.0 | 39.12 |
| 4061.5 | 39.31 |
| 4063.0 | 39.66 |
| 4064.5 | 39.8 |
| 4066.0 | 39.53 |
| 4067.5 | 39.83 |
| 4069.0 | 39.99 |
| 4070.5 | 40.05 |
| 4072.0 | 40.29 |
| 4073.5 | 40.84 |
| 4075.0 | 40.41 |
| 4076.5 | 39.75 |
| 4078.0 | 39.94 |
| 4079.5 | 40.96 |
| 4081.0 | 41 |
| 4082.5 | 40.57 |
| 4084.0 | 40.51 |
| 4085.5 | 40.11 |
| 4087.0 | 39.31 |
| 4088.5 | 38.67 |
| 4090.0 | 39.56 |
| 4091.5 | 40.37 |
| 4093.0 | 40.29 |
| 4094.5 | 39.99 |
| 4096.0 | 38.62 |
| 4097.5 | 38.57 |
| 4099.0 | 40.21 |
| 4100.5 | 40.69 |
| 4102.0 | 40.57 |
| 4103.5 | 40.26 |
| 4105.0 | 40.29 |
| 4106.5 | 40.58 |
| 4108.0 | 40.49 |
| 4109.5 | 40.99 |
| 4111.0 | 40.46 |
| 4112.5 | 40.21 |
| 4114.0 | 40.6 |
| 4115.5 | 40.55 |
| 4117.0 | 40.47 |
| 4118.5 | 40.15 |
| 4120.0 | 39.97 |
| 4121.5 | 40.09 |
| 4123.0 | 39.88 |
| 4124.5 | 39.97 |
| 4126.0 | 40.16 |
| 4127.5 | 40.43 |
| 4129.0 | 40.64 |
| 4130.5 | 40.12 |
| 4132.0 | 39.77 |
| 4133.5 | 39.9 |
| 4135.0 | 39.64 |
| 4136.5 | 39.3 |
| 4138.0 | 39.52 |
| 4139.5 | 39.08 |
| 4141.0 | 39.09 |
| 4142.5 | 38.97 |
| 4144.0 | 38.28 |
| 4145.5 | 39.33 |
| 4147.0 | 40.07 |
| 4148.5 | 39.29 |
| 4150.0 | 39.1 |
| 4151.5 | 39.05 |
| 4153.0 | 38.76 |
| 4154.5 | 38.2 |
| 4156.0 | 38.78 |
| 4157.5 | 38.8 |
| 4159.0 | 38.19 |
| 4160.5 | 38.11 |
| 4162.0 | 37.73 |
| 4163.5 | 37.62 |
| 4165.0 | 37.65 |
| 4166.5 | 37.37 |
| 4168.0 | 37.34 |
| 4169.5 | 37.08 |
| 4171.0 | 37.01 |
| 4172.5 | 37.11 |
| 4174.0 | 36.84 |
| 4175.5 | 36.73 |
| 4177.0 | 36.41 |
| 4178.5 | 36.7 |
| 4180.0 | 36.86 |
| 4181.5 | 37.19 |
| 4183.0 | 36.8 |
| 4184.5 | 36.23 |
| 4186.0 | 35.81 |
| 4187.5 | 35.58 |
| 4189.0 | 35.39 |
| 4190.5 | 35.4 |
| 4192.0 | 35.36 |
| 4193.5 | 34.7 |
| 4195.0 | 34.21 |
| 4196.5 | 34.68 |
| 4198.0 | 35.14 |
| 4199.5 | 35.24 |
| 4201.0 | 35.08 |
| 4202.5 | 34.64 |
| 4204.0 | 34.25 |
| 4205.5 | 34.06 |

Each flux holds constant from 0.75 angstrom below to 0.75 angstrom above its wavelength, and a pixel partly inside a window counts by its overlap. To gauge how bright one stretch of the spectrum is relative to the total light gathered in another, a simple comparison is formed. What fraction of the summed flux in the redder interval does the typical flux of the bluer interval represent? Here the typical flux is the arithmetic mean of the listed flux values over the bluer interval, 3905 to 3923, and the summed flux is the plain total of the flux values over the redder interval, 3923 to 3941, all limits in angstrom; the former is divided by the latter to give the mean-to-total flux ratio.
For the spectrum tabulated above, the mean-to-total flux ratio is 0.095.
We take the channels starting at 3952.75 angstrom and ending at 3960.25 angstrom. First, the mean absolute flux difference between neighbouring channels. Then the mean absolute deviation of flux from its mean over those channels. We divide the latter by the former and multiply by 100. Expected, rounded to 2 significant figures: 73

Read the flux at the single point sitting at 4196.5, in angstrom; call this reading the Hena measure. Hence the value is 34.68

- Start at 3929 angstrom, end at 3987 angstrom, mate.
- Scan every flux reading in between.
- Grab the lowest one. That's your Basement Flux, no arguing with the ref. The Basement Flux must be 41.39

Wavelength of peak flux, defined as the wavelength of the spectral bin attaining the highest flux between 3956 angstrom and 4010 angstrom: 3958.0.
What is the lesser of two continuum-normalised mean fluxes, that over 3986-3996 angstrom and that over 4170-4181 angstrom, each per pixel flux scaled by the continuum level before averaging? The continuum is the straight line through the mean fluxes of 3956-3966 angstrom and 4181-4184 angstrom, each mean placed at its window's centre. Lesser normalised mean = 0.965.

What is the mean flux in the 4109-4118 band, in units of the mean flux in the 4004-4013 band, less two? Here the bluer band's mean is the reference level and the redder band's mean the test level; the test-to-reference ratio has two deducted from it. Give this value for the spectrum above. -1.01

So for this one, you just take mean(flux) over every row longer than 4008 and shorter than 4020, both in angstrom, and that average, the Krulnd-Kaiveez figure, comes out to 41.0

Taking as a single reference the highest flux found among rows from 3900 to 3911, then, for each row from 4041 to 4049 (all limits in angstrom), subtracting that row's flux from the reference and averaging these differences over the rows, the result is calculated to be 18.9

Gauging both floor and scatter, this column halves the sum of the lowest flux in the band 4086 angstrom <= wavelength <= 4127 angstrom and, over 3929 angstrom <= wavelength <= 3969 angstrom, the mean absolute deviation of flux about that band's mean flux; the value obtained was 19.7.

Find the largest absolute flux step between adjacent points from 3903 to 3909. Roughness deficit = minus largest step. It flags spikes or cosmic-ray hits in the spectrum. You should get -1.2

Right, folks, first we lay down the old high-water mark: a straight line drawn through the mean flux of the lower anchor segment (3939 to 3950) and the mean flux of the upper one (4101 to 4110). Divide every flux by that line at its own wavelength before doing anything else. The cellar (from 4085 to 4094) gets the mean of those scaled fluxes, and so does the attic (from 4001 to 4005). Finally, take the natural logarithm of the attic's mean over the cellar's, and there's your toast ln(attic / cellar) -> -0.015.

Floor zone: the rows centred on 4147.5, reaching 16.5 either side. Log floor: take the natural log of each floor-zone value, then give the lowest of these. 3.63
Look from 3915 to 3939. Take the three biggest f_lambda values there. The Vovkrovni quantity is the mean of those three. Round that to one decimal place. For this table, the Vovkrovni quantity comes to 50.8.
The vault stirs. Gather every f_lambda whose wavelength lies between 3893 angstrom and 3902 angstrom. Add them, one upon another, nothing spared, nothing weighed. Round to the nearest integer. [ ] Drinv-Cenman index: 351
